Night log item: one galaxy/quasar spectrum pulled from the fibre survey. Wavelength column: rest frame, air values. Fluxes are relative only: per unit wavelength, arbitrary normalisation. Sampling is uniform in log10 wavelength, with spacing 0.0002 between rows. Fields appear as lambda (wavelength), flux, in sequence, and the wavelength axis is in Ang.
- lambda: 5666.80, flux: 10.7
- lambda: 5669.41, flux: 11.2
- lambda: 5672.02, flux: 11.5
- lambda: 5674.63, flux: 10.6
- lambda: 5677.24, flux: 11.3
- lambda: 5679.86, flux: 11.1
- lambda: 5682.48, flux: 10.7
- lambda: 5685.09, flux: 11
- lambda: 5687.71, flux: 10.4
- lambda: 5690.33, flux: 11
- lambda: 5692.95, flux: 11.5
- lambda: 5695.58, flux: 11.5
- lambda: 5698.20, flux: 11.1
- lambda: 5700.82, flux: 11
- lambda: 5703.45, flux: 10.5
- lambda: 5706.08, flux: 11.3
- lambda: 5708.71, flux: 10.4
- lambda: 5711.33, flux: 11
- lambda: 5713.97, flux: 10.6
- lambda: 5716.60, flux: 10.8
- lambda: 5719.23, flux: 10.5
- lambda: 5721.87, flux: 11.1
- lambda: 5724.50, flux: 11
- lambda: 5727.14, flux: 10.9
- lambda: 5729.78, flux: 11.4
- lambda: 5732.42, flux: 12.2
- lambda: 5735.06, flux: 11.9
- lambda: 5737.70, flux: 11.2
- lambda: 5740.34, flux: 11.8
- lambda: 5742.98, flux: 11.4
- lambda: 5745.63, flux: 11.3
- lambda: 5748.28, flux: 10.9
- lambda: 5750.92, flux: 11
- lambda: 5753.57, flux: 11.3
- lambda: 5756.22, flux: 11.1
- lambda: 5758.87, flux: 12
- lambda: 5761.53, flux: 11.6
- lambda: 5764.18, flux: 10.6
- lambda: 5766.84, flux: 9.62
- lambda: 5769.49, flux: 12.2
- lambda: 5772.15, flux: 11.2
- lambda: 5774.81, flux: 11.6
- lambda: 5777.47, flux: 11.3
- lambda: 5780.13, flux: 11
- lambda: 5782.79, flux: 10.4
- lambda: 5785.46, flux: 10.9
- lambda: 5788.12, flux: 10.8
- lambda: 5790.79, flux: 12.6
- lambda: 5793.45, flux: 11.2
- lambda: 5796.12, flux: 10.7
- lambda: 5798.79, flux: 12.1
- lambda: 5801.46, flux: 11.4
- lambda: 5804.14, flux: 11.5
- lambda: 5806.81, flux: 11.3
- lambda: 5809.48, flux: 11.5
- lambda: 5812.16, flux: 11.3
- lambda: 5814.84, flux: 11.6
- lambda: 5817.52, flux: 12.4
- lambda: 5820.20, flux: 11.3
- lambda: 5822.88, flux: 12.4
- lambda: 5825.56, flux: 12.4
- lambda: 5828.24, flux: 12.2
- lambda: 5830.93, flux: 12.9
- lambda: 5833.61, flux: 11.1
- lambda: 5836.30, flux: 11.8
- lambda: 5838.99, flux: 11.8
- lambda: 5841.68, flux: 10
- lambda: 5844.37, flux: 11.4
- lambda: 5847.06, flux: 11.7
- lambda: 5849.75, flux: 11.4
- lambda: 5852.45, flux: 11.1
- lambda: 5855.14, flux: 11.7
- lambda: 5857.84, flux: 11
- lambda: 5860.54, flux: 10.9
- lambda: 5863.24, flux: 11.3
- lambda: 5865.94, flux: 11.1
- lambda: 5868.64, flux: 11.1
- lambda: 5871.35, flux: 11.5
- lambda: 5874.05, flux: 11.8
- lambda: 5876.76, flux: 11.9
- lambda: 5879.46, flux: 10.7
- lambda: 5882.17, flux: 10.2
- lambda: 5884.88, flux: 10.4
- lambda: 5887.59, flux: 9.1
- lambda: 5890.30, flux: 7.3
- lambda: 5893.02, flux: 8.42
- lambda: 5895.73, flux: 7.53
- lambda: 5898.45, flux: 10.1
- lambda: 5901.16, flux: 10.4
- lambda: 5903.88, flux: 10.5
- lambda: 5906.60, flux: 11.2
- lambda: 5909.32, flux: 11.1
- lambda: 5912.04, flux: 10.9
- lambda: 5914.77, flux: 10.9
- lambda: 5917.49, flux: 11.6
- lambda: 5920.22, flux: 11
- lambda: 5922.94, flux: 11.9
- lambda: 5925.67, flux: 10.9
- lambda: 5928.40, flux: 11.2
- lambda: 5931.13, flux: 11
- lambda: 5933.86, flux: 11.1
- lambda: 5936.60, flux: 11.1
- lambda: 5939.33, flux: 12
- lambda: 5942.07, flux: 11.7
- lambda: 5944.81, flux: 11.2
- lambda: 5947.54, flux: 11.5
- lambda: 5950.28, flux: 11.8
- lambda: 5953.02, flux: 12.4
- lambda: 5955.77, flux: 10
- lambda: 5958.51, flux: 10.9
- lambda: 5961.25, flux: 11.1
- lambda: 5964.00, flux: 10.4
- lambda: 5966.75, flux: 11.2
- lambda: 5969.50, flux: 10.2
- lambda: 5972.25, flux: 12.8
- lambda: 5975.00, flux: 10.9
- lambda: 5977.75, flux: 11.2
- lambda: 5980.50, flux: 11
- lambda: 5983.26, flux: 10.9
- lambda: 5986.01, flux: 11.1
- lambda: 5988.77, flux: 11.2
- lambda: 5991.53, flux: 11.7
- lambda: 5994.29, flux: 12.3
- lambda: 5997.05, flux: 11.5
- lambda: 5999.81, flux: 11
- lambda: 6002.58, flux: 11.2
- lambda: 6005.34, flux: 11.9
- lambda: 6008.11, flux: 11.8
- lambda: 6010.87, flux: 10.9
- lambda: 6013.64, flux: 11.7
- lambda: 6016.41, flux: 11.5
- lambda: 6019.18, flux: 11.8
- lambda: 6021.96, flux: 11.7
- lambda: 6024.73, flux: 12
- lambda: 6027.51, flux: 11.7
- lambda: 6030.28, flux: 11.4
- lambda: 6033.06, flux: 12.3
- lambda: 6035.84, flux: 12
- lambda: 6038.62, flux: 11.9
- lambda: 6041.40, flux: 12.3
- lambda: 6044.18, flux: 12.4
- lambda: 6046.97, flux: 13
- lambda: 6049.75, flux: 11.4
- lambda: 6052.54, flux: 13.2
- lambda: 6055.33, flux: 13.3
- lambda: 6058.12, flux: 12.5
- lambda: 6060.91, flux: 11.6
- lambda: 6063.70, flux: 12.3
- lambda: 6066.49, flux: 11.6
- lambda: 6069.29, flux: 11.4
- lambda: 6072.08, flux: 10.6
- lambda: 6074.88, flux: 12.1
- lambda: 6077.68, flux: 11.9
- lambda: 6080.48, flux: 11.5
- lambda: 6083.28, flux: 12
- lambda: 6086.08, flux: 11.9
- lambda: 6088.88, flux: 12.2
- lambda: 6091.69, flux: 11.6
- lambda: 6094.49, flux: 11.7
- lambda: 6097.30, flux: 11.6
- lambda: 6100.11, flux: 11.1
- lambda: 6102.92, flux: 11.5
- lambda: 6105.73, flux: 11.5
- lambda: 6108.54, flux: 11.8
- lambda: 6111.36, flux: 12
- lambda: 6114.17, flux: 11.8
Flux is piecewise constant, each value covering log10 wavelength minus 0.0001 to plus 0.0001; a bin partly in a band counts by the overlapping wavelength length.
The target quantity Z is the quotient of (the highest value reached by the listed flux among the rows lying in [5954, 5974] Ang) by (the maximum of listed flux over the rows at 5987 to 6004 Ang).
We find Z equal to 1.04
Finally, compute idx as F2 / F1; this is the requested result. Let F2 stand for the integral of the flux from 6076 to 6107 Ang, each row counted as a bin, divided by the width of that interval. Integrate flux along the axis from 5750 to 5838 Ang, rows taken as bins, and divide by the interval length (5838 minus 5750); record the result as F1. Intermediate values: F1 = 11.5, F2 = 11.7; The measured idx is 1.02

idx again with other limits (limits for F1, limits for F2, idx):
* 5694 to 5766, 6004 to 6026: 1.05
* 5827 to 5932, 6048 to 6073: 1.11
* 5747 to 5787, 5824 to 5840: 1.08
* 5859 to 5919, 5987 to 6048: 1.13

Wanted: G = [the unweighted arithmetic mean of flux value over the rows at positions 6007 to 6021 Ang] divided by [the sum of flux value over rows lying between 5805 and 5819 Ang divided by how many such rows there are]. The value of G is 0.99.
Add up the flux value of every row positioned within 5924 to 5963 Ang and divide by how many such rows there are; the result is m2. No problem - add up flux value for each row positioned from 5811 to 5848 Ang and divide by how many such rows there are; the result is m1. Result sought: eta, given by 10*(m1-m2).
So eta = 5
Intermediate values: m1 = 11.7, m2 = 11.3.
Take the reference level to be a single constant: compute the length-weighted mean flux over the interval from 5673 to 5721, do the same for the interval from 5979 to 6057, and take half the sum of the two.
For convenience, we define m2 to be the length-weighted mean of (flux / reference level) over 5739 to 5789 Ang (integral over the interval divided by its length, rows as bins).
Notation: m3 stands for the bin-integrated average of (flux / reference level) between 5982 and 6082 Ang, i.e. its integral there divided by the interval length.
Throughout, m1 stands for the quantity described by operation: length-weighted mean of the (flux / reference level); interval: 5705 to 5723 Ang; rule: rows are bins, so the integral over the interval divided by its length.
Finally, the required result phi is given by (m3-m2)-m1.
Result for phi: -0.90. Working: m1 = 0.95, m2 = 0.98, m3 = 1.04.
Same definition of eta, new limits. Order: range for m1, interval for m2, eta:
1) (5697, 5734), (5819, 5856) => -7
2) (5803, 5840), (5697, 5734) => 8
